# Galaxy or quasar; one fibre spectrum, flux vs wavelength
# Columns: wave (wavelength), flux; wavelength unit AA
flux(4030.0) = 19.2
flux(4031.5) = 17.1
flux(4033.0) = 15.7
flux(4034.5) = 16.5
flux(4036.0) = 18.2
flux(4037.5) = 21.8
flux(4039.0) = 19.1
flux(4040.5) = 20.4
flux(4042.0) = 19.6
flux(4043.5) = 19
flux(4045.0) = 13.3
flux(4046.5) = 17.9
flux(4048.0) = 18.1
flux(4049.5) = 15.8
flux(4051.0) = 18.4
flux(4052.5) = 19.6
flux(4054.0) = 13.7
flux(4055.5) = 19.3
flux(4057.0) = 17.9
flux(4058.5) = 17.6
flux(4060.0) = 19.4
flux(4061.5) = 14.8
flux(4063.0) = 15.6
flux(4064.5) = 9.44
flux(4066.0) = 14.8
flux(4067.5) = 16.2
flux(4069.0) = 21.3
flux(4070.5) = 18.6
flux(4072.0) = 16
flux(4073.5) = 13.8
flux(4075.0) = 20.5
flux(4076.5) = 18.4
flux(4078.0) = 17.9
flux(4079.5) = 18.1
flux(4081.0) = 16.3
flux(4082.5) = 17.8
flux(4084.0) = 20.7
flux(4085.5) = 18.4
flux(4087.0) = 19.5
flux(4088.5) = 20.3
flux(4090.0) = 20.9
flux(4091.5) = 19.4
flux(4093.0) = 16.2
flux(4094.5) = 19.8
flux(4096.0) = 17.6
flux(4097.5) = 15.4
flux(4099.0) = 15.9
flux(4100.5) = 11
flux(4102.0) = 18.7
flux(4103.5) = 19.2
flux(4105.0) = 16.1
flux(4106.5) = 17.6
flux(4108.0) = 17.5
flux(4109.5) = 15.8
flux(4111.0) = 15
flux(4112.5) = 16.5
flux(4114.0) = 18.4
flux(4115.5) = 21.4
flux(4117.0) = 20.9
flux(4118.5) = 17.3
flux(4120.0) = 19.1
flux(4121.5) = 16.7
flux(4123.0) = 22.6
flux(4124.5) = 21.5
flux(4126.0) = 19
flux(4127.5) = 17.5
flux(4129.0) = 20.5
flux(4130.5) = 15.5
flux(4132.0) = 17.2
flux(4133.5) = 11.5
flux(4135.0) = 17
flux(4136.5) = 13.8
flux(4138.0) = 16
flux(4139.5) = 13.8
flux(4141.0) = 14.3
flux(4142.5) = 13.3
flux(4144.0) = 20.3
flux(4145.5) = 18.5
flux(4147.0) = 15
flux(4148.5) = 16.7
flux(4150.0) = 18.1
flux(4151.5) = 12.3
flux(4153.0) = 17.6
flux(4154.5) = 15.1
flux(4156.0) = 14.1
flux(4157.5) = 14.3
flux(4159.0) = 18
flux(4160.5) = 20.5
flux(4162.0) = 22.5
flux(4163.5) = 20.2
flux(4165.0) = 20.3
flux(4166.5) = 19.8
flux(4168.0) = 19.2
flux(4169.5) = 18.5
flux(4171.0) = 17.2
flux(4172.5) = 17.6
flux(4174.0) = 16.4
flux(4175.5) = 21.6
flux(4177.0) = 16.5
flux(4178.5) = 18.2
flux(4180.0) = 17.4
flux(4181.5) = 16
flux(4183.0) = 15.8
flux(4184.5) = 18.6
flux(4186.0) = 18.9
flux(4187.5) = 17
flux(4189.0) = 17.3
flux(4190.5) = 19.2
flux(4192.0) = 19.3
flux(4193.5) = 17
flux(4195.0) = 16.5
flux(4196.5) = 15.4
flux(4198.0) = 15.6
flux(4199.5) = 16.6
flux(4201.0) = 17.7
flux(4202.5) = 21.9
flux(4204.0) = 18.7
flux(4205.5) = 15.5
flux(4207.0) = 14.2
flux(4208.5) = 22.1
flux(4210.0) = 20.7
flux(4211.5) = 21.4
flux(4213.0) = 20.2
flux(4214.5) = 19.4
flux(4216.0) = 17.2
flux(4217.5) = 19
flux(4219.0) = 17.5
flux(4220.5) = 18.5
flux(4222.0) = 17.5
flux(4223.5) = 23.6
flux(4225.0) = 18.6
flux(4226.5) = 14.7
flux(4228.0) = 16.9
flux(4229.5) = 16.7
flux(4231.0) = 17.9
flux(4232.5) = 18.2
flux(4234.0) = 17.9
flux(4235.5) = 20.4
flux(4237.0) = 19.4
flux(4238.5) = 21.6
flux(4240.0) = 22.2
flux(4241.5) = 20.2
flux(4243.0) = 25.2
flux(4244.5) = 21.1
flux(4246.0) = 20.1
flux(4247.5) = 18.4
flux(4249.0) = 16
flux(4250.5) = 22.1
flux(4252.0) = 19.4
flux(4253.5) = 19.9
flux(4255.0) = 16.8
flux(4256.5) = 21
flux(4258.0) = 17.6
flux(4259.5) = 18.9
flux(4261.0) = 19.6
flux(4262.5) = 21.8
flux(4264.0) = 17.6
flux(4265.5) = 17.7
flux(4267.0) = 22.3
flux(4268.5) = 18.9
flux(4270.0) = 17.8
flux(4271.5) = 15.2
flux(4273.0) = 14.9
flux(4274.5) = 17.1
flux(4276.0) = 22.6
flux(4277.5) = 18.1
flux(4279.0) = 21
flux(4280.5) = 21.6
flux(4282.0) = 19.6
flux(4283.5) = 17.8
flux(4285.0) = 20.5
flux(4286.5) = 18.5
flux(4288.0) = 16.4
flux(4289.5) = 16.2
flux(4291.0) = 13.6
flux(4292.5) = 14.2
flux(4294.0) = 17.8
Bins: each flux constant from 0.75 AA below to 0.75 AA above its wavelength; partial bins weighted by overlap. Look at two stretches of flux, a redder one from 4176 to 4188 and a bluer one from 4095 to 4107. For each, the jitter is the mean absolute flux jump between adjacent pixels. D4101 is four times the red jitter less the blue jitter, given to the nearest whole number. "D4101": 2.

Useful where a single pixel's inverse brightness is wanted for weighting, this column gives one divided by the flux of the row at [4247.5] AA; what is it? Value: 0.054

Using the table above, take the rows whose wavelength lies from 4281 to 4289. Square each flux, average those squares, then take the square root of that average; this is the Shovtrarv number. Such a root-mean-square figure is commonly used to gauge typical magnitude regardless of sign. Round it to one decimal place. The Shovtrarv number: 18.6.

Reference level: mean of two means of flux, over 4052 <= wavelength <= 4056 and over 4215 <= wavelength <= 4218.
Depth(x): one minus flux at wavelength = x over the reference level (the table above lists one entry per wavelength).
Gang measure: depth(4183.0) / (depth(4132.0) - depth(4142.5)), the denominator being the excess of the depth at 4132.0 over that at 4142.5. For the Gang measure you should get -0.5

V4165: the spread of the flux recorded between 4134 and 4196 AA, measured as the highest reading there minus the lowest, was 10.2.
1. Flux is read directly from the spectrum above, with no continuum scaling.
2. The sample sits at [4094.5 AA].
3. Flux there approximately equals 19.8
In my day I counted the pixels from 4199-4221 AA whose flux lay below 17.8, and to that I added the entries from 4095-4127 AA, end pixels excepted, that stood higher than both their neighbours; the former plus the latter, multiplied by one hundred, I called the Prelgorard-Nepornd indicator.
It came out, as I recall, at 1200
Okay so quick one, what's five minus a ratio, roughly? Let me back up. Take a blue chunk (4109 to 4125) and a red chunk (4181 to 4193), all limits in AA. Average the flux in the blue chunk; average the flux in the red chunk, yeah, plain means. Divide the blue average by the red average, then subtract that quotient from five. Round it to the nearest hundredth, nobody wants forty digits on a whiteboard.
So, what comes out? 3.95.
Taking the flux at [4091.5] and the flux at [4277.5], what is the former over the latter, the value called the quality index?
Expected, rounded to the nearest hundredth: 1.07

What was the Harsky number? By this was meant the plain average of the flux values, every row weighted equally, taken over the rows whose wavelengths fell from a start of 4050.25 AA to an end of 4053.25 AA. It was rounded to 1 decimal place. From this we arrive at 19.0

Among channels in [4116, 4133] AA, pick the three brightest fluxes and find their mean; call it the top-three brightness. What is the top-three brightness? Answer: 21.7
